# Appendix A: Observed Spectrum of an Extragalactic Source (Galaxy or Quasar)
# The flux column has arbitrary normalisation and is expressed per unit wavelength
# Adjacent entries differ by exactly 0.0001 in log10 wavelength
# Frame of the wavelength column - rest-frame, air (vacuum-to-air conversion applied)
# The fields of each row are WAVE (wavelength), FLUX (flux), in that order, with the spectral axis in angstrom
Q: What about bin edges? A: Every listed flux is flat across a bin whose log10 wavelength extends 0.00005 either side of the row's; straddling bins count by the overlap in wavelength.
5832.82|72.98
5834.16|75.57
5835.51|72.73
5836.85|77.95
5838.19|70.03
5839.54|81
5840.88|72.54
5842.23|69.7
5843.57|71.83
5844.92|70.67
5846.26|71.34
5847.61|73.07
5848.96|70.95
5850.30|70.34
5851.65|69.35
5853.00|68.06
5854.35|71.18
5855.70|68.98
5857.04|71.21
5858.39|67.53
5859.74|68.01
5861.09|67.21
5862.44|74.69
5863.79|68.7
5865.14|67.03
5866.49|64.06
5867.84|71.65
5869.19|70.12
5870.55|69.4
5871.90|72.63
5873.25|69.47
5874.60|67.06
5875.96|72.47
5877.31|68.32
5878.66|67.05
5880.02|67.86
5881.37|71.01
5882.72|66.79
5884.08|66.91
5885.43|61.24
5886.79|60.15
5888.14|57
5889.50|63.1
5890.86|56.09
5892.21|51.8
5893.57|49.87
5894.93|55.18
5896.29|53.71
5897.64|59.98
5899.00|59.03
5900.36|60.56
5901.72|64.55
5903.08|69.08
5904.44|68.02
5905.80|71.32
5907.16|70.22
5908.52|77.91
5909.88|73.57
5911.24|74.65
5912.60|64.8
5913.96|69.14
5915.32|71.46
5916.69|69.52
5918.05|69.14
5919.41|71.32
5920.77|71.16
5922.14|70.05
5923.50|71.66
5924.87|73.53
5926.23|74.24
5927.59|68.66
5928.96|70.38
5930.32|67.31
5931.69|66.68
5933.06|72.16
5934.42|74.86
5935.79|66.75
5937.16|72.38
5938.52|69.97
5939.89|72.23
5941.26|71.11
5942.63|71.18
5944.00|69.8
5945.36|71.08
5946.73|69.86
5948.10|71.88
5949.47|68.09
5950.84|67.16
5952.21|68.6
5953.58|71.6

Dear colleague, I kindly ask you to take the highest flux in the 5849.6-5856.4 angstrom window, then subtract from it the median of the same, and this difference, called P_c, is 1.8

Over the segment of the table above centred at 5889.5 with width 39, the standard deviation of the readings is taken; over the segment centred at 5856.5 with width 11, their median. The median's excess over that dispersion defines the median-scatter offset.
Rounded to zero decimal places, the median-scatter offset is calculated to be 62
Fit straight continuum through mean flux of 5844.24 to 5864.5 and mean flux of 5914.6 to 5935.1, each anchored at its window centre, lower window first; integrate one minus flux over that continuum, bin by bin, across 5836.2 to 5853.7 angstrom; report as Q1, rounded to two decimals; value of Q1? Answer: -0.52 angstrom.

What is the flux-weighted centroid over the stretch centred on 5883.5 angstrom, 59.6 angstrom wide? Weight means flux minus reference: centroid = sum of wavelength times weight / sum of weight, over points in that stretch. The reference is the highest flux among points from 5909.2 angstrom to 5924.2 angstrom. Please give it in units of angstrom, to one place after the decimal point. 5886.4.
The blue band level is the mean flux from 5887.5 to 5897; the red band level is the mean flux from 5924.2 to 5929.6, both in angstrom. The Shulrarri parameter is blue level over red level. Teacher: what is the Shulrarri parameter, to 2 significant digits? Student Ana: 0.77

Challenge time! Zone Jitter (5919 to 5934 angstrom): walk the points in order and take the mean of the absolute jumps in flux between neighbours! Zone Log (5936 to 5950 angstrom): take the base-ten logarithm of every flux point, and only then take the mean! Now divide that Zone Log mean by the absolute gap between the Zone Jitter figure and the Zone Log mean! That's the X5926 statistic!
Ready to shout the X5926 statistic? 5.4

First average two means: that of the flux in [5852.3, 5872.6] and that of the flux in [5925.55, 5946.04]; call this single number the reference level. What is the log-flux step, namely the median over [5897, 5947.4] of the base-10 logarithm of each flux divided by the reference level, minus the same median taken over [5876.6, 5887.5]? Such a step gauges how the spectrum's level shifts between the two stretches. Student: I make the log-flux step 0.021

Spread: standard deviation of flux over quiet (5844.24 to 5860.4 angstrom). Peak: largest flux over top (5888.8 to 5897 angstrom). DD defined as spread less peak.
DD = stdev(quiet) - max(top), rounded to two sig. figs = -61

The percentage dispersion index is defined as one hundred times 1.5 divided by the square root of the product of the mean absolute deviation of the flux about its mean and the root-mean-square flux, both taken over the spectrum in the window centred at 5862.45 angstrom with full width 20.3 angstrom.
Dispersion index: 12.6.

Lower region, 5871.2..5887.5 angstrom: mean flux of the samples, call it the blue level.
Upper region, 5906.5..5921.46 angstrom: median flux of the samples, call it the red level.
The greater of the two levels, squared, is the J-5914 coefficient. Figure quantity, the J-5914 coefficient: 5064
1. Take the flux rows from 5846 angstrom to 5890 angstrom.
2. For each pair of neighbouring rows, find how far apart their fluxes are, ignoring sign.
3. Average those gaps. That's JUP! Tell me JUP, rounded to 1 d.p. 2.8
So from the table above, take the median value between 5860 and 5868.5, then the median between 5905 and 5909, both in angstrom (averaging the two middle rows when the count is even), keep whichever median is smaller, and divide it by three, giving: 22.7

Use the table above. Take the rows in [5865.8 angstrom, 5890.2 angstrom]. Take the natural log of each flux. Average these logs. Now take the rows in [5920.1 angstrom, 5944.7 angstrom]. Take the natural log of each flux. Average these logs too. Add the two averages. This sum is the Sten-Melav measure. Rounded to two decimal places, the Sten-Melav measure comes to 8.46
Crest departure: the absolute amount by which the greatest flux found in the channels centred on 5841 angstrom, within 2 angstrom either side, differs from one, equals 80.0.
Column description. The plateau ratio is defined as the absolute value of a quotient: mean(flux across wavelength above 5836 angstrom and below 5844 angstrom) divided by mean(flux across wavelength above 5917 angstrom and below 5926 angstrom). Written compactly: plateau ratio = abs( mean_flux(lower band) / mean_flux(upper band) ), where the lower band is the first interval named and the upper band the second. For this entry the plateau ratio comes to 1.04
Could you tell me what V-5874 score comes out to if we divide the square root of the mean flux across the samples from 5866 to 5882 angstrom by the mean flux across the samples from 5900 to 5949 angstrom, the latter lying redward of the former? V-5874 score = 0.118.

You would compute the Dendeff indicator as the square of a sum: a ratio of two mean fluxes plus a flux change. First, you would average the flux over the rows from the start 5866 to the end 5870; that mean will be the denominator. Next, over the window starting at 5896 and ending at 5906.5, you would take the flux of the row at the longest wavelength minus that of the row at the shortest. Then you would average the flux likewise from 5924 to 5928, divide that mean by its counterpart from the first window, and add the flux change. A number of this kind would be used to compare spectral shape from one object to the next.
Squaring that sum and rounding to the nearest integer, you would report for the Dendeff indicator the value 348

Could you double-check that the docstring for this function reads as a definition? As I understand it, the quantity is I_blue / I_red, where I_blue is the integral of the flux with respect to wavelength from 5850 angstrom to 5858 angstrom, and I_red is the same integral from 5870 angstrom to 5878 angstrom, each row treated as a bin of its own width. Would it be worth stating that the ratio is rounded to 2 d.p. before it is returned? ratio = 1.00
